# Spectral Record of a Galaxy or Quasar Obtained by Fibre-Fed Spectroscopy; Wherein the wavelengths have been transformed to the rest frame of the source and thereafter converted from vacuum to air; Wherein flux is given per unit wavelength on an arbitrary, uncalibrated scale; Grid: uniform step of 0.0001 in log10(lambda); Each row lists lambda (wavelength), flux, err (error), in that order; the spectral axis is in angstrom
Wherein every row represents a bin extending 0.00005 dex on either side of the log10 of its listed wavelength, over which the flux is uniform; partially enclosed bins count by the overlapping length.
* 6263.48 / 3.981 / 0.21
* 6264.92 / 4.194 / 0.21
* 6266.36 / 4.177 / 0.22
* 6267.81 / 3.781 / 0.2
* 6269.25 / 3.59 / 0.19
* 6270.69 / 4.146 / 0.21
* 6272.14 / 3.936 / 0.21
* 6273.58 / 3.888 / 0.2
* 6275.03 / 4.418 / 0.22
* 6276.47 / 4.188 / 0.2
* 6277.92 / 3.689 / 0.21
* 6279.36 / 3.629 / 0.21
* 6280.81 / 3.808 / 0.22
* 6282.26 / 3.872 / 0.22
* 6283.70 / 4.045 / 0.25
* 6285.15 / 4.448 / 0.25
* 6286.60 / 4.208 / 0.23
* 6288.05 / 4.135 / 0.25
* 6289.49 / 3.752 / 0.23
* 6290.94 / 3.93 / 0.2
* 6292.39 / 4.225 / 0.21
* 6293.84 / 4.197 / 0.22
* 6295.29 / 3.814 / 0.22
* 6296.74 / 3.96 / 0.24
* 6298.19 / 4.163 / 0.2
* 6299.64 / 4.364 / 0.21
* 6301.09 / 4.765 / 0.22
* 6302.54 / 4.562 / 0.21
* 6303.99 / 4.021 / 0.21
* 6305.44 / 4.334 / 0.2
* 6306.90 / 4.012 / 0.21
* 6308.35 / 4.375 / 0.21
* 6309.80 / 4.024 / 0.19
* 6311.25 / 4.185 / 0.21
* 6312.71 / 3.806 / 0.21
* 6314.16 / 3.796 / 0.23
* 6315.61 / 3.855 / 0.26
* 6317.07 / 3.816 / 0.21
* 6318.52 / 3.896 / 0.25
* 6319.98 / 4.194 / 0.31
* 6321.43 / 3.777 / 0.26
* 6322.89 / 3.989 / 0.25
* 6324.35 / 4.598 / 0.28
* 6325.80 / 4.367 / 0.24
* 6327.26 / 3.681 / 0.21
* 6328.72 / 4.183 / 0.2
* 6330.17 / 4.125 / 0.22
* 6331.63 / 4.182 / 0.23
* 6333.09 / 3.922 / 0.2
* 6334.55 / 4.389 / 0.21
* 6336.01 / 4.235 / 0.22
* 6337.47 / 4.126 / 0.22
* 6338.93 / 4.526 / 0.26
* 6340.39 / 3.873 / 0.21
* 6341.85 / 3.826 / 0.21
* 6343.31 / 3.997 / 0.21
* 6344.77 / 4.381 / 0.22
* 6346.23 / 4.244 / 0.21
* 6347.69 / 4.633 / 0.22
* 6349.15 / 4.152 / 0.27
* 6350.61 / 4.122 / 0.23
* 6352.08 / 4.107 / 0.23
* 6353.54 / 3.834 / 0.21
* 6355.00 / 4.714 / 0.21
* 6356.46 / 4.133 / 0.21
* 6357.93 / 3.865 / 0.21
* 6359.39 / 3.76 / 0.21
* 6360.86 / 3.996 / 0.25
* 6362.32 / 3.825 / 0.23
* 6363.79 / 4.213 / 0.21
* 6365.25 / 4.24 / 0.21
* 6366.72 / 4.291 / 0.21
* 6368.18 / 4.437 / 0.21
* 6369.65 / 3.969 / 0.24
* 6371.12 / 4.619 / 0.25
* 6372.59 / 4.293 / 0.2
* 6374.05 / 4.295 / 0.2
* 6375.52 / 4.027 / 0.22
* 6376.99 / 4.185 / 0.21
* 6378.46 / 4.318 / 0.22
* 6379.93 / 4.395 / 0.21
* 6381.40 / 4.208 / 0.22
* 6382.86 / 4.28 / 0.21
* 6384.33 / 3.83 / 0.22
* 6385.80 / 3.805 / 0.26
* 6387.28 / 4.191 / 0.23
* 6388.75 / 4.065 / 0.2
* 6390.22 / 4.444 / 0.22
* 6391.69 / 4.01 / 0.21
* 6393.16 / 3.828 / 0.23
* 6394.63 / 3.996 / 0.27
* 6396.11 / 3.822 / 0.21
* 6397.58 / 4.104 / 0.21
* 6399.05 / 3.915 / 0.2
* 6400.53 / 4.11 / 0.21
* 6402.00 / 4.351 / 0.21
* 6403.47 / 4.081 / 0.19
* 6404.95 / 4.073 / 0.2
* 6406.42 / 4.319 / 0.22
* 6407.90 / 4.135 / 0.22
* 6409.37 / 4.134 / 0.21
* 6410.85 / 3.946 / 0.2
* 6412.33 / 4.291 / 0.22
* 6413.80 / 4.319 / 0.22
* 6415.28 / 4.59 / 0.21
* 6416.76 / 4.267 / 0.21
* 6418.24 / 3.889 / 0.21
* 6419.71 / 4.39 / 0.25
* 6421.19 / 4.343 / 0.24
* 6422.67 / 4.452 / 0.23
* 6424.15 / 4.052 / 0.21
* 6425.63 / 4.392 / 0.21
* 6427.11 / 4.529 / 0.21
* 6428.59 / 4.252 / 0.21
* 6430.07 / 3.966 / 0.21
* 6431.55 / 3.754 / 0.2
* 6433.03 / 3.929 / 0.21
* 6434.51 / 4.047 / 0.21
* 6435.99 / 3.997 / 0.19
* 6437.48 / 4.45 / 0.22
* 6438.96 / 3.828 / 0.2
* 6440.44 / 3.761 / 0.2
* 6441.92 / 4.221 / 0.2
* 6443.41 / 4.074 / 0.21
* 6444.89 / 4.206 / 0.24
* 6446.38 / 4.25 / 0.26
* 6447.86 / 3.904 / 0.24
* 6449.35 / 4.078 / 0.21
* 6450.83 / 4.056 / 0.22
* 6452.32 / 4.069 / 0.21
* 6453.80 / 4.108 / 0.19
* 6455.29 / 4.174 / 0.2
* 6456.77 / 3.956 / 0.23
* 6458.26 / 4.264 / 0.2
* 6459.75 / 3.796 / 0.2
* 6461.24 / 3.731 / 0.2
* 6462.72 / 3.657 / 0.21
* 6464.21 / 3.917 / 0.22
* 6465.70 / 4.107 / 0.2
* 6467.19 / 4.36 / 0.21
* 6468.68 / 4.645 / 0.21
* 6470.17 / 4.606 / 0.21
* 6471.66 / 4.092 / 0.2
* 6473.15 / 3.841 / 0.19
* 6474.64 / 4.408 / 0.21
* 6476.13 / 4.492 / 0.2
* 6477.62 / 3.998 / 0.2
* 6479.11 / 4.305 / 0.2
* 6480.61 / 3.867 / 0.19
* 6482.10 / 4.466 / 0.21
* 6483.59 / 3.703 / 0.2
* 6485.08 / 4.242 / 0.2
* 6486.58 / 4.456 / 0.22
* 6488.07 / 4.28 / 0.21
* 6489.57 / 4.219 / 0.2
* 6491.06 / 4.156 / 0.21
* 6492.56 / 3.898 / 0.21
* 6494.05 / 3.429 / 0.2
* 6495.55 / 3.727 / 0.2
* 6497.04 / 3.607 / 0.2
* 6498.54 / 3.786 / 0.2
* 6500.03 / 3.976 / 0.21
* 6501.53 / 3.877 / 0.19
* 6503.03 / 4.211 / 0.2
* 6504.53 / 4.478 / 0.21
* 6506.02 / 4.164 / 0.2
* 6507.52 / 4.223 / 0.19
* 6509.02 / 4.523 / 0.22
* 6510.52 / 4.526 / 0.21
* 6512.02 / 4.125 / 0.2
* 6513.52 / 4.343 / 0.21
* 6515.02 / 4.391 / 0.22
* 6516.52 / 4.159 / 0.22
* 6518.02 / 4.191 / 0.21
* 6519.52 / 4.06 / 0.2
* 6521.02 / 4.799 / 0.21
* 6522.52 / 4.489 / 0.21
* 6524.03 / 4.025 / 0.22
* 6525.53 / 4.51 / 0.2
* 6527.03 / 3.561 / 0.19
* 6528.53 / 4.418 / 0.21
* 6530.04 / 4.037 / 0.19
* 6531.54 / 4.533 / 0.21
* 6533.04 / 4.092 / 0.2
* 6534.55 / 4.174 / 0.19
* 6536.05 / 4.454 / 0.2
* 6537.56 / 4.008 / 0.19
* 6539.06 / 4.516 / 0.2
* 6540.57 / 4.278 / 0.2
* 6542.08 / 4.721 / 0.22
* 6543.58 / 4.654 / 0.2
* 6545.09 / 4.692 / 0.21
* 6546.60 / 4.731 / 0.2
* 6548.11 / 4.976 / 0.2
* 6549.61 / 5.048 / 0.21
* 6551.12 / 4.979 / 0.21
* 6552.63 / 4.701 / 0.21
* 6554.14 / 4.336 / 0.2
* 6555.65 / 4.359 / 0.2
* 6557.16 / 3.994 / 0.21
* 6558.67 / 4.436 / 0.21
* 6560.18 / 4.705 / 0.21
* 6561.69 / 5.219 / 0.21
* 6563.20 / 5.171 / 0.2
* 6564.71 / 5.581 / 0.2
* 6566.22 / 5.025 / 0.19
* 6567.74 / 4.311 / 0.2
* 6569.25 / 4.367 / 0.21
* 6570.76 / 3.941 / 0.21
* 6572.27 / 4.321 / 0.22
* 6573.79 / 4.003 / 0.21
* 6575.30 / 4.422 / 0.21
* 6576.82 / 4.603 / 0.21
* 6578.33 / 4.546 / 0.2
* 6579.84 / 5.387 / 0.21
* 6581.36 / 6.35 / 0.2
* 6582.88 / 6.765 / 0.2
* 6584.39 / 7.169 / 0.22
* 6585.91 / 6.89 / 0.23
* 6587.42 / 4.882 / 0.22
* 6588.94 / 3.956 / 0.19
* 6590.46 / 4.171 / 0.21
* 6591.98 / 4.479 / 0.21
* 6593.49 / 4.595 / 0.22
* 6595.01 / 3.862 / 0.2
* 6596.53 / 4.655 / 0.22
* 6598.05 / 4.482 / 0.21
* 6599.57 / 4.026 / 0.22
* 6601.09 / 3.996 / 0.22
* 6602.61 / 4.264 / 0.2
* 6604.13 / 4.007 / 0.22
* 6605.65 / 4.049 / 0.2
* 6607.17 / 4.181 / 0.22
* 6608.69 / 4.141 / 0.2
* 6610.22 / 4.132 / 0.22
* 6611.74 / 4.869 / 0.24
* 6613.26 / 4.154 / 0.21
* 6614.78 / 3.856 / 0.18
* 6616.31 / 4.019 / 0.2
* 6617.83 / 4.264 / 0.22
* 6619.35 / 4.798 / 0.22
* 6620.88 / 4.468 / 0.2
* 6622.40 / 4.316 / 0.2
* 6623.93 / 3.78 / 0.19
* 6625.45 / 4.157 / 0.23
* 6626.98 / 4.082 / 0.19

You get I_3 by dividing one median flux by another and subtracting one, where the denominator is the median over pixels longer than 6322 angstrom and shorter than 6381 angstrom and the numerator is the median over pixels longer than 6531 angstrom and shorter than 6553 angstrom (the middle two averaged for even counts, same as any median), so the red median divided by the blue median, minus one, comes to 0.11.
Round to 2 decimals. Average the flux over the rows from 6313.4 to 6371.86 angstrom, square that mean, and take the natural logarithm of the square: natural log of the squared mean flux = 2.83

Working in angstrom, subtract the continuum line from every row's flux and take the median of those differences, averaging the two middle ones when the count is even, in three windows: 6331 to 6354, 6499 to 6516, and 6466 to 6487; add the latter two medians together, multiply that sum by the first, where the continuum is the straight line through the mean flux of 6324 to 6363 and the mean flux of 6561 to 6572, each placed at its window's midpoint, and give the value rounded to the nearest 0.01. 0.00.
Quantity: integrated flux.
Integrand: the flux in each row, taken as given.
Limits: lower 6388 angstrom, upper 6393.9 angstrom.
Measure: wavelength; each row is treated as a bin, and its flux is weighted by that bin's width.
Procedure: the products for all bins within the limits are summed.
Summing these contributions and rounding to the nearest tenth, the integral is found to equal 24.1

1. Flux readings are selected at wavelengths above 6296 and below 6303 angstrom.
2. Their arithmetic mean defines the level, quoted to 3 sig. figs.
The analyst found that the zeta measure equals 4.36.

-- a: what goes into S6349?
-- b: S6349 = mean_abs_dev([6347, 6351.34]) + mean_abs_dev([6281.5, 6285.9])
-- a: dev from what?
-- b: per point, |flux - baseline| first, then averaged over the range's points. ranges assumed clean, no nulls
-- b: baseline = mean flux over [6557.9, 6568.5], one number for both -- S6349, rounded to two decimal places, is 1.42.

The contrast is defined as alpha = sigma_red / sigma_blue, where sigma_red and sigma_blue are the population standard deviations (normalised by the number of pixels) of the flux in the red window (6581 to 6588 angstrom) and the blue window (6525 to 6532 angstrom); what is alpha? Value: 2.2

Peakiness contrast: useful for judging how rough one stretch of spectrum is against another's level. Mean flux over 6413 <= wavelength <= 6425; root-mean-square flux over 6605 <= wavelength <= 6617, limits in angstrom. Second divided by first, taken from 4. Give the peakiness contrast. 3.02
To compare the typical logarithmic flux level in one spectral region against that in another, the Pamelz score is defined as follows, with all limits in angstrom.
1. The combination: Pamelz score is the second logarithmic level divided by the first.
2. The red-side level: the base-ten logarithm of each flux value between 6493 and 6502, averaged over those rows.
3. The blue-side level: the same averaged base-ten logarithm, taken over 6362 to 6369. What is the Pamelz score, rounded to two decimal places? 1.09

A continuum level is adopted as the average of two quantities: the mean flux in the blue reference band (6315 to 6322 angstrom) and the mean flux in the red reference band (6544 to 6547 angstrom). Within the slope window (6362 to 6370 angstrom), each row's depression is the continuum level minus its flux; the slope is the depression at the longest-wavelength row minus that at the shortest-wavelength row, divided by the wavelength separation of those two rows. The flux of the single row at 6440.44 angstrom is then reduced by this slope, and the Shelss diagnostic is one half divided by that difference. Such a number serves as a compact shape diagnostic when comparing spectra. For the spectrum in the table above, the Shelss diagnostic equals 0.132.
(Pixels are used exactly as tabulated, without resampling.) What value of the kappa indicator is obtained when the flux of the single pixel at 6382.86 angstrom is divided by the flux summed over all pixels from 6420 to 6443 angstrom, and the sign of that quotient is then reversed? -0.0691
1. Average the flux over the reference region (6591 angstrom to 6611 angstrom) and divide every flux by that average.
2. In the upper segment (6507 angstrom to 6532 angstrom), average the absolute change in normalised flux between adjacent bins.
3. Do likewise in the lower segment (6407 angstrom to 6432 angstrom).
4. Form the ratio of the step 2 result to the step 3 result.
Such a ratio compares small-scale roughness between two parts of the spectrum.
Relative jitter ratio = 1.57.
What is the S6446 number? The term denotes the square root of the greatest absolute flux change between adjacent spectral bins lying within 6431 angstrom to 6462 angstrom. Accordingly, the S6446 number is 0.79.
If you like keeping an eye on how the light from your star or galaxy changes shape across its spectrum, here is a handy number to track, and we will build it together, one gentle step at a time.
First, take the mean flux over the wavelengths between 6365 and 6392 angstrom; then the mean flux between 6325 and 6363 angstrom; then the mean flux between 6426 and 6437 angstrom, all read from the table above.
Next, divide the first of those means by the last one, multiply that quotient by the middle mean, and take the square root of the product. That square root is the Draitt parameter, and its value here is 2.06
